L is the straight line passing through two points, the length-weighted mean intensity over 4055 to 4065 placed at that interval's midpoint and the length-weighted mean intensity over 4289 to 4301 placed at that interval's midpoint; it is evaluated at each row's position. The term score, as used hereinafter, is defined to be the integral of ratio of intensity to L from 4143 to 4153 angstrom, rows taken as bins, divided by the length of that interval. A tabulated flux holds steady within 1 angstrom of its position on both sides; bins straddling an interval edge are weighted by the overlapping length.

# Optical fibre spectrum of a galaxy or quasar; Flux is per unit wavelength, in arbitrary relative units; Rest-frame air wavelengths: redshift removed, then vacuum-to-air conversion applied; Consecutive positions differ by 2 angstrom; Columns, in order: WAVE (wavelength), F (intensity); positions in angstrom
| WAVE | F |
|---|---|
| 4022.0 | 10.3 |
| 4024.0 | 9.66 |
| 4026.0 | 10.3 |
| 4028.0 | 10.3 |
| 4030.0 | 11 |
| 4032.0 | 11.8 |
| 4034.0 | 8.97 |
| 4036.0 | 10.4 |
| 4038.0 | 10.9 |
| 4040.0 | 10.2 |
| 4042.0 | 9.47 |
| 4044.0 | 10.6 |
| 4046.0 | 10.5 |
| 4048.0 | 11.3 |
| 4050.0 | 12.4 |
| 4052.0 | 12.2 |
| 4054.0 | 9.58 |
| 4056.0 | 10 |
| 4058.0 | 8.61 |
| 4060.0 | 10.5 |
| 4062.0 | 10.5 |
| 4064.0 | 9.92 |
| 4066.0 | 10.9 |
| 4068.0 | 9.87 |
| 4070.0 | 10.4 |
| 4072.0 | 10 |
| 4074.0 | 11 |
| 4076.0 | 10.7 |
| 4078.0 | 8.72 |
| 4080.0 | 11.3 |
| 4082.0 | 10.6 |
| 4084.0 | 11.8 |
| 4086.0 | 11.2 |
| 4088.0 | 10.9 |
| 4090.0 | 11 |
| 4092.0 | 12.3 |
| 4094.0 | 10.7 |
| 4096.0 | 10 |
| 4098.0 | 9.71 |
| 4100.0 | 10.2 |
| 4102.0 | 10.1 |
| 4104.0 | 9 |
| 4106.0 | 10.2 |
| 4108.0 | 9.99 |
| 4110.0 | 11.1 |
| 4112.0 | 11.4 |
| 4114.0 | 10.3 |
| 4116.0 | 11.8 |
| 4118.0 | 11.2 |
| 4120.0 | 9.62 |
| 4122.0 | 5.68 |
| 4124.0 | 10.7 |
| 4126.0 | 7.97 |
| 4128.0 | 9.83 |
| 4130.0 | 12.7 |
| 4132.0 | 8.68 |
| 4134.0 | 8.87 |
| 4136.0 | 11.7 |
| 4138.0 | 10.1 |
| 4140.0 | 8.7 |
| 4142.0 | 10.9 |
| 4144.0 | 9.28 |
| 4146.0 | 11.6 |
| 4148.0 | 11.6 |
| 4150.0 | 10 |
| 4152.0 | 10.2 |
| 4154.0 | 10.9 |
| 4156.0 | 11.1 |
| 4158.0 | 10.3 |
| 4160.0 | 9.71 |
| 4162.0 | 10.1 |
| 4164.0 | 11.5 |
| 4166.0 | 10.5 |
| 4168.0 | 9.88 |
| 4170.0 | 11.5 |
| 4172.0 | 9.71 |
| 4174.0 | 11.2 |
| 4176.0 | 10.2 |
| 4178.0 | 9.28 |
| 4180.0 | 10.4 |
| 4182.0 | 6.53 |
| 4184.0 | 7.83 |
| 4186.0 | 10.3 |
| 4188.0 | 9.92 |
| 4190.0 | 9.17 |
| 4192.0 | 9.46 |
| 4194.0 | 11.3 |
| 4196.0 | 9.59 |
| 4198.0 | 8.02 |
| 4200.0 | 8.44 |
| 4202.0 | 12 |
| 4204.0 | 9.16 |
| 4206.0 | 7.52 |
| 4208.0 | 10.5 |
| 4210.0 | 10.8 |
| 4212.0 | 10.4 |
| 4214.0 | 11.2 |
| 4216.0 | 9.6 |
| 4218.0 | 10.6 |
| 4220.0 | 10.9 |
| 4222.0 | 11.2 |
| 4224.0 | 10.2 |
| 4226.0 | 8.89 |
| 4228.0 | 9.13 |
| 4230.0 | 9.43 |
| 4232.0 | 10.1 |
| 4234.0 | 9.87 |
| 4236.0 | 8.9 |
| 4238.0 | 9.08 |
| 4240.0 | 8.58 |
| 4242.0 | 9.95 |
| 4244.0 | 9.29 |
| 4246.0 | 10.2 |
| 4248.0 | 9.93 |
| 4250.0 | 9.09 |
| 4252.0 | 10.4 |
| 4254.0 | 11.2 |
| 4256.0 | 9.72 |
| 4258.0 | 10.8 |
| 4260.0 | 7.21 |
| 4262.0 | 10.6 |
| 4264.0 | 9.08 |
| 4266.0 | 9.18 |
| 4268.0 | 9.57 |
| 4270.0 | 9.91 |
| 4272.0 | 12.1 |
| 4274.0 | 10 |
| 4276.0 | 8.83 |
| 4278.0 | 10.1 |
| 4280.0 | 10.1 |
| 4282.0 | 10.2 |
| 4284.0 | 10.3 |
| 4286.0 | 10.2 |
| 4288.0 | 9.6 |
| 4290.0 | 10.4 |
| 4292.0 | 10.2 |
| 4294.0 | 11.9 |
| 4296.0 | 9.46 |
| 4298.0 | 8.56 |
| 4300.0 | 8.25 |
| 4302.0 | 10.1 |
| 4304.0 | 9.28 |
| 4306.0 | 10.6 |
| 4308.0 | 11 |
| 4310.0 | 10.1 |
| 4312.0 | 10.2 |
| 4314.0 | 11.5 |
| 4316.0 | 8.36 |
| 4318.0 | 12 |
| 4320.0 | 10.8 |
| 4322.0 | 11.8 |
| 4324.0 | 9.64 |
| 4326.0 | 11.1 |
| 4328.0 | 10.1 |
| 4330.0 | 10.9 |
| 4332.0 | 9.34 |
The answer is 1.07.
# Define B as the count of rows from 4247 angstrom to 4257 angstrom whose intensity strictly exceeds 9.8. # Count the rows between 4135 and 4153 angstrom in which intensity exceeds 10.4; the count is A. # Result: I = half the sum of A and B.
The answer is 3.5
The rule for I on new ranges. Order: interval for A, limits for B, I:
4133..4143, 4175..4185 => 2.0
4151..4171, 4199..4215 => 5.0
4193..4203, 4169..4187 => 3.5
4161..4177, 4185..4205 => 4.0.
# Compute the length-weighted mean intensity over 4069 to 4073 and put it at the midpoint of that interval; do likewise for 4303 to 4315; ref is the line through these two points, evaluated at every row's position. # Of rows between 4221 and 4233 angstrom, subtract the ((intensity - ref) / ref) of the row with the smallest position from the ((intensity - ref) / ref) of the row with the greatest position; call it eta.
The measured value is -0.11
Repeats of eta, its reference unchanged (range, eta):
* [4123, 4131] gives 0.19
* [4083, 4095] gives -0.11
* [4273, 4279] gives 0.01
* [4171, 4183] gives -0.31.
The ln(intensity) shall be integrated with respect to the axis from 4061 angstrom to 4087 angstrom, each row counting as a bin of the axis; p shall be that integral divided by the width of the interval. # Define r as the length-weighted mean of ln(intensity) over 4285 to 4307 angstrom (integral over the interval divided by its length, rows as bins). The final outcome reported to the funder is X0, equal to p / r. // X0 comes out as 1.03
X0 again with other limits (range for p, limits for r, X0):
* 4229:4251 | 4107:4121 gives 0.95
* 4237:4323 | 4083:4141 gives 0.99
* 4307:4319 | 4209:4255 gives 1.02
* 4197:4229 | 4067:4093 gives 0.96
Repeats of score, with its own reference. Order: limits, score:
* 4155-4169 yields 1.06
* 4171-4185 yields 0.94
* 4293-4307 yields 0.99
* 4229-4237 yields 0.97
